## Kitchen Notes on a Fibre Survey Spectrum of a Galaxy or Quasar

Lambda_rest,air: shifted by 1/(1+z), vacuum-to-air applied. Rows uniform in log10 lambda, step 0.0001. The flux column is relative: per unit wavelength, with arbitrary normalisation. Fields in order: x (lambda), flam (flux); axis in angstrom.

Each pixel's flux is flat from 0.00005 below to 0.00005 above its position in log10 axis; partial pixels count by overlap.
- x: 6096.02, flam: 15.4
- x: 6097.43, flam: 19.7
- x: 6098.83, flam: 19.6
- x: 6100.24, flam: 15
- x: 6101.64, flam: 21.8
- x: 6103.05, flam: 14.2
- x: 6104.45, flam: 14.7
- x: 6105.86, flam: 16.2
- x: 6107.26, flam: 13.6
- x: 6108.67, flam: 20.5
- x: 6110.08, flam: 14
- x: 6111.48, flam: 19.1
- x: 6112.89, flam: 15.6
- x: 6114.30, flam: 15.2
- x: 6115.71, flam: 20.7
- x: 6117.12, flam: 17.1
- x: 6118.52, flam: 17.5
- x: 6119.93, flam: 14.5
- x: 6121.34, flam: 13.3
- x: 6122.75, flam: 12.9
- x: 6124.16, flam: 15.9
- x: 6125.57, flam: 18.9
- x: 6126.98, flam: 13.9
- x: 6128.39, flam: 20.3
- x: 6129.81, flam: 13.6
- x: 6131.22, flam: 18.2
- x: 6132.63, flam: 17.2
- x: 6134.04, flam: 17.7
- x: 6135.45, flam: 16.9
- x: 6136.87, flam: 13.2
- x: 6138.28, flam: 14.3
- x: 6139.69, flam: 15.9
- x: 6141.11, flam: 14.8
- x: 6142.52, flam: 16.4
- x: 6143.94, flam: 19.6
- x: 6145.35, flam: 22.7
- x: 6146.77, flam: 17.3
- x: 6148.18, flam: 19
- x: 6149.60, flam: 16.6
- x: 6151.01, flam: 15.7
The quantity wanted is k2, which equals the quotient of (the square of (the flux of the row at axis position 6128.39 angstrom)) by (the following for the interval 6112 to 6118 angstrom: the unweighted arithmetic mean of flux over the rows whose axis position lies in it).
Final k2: 24.0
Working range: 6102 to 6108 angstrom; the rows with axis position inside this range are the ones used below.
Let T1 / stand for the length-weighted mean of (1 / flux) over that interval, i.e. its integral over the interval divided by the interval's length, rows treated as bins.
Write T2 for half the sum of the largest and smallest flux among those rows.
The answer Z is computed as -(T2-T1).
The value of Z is -14.8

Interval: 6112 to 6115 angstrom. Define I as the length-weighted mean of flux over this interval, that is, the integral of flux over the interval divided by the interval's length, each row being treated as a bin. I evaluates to 15.6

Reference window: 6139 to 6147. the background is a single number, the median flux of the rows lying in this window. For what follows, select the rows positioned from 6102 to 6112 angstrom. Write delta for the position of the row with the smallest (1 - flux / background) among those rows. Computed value 6108.67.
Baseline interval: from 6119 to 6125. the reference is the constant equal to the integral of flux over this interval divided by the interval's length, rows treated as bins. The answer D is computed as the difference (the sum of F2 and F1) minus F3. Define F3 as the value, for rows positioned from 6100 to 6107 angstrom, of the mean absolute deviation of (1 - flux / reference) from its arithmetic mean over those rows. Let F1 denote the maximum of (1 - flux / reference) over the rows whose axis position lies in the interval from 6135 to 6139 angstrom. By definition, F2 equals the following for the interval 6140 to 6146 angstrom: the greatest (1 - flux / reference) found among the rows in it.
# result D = -0.10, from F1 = 0.082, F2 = -0.029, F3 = 0.15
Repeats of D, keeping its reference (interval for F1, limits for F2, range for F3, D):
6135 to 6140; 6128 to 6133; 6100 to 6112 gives -0.04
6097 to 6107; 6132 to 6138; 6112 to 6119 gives -0.01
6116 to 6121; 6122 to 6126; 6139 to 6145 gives -0.01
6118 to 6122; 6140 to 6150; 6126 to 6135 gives -0.10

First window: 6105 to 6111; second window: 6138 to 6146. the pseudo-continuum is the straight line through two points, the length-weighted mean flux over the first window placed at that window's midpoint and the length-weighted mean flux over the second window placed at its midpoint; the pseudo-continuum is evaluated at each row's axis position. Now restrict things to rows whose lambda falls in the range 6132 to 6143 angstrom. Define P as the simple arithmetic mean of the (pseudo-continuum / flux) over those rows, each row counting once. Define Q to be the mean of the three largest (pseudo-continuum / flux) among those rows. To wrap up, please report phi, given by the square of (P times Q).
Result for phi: 1.83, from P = 1.10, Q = 1.23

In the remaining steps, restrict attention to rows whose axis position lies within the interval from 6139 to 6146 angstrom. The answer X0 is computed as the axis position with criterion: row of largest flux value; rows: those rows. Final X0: 6145.35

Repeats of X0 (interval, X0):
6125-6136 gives 6128.39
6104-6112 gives 6108.67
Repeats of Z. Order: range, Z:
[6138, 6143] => -15.3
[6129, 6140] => -15.6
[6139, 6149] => -18.7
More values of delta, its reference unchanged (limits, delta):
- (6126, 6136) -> 6128.39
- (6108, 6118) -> 6115.71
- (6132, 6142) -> 6134.04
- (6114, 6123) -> 6115.71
